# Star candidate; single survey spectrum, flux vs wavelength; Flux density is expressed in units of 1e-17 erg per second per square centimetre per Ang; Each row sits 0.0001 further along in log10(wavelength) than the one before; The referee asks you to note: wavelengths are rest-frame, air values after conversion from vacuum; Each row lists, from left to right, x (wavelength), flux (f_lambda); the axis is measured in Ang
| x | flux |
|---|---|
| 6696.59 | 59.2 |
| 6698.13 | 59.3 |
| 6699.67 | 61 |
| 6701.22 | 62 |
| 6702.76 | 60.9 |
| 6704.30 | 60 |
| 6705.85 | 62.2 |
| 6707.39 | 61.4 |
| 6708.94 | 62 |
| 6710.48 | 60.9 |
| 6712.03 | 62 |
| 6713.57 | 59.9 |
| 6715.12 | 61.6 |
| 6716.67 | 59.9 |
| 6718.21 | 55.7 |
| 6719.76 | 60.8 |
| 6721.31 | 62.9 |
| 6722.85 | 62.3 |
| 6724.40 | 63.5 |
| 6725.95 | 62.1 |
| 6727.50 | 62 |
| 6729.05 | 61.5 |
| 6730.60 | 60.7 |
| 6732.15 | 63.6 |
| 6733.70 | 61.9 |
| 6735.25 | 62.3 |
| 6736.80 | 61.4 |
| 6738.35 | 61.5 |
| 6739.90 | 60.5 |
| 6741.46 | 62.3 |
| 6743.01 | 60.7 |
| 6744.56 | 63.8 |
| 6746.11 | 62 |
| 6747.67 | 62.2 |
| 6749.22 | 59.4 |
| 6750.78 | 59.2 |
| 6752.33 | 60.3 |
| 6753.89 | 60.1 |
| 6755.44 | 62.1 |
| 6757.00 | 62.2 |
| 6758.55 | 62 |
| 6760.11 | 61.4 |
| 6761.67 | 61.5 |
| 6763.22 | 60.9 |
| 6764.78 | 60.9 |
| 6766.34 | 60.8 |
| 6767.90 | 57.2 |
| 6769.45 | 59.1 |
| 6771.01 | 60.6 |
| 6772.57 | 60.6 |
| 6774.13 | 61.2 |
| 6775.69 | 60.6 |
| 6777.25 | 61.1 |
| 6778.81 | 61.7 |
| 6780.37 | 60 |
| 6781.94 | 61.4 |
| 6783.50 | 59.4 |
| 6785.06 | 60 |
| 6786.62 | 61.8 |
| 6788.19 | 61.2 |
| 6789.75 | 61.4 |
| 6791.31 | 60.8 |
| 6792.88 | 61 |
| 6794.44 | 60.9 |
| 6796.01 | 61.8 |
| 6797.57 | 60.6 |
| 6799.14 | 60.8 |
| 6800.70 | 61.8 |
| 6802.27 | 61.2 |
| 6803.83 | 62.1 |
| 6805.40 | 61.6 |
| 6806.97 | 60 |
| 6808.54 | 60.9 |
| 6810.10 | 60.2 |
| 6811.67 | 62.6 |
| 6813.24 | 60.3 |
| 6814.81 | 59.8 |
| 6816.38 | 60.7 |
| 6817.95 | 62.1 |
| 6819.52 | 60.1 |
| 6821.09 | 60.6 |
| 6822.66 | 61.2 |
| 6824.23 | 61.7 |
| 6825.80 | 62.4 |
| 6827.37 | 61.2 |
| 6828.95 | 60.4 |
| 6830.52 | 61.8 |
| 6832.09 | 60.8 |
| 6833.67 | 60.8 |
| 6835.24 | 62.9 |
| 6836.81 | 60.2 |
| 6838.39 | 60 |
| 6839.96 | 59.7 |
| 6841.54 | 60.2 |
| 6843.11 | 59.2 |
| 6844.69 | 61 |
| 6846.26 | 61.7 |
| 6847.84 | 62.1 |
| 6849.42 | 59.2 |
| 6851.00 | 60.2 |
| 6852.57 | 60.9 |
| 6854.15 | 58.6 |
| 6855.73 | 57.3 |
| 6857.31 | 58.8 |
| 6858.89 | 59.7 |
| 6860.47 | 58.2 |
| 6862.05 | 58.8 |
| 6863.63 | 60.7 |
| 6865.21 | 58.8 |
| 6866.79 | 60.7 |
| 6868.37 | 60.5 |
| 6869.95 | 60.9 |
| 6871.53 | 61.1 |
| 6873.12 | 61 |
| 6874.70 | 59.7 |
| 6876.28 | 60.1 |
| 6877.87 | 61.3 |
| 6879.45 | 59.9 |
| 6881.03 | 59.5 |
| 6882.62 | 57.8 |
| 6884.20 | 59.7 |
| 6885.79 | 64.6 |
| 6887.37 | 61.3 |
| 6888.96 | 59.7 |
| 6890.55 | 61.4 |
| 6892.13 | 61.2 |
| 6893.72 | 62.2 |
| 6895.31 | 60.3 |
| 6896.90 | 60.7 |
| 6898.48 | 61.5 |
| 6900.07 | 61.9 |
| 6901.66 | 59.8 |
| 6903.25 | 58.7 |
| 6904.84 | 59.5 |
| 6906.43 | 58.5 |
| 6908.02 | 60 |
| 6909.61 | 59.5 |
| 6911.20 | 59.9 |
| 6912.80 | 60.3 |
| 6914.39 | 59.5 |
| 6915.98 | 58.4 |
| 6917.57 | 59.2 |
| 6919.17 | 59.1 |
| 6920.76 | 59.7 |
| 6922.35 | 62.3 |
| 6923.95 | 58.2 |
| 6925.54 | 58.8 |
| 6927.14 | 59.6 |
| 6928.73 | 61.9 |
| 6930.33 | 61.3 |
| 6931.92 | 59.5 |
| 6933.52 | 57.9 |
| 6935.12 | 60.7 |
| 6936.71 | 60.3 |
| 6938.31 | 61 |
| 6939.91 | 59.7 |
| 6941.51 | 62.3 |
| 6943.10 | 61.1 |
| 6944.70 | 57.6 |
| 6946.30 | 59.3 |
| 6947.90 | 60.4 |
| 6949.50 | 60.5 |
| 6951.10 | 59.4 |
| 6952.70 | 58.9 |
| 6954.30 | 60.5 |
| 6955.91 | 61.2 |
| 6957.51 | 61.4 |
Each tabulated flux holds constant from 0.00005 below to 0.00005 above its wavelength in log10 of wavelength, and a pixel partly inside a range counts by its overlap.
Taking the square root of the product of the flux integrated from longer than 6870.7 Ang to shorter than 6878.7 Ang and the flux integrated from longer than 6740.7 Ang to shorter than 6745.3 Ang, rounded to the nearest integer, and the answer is 373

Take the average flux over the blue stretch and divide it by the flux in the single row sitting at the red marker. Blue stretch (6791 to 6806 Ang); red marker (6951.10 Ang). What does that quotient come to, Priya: 1.03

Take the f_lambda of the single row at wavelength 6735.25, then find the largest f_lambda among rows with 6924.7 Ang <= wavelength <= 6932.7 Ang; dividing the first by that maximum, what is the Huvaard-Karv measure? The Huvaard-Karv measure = 1.01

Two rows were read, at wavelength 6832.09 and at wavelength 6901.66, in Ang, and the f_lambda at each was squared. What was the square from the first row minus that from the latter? 121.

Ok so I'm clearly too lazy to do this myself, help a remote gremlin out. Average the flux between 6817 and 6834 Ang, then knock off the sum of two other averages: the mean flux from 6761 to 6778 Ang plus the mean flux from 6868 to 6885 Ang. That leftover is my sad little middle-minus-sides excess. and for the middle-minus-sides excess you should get -59.4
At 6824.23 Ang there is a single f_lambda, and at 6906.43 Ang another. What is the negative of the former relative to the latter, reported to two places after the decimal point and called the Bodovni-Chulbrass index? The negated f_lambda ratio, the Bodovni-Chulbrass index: -1.05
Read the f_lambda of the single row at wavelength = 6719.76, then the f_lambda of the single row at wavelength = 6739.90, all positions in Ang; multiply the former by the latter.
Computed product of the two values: 3678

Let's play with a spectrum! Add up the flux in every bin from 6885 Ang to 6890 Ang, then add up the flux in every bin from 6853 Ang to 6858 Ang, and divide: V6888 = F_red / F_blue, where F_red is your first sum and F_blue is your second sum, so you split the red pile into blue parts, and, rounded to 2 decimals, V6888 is 1.06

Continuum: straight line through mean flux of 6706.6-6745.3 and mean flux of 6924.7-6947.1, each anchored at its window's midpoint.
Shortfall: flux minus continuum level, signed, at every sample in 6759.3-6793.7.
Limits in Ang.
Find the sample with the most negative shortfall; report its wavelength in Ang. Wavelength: 6767.90 Ang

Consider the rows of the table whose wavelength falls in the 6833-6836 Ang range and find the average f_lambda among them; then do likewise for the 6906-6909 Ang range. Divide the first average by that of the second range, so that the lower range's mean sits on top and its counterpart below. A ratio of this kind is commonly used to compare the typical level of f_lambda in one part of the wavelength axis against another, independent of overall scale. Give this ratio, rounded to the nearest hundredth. 1.04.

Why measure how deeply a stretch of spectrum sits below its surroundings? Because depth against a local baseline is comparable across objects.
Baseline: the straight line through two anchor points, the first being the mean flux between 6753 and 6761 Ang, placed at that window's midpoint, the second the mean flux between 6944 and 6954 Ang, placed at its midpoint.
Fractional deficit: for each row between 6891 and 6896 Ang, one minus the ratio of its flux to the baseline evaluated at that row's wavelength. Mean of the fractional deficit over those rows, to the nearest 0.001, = -0.021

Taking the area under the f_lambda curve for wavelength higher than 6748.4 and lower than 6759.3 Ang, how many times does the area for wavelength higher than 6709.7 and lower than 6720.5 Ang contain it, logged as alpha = 0.98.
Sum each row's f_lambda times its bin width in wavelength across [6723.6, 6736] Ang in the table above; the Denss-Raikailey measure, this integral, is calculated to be 771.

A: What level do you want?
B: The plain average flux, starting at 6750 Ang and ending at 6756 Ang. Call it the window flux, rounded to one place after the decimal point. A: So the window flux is 60.4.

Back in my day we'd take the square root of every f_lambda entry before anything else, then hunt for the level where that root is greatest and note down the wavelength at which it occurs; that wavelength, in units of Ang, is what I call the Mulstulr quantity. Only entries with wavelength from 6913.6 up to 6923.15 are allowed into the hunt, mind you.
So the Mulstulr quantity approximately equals 6922.35 Ang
